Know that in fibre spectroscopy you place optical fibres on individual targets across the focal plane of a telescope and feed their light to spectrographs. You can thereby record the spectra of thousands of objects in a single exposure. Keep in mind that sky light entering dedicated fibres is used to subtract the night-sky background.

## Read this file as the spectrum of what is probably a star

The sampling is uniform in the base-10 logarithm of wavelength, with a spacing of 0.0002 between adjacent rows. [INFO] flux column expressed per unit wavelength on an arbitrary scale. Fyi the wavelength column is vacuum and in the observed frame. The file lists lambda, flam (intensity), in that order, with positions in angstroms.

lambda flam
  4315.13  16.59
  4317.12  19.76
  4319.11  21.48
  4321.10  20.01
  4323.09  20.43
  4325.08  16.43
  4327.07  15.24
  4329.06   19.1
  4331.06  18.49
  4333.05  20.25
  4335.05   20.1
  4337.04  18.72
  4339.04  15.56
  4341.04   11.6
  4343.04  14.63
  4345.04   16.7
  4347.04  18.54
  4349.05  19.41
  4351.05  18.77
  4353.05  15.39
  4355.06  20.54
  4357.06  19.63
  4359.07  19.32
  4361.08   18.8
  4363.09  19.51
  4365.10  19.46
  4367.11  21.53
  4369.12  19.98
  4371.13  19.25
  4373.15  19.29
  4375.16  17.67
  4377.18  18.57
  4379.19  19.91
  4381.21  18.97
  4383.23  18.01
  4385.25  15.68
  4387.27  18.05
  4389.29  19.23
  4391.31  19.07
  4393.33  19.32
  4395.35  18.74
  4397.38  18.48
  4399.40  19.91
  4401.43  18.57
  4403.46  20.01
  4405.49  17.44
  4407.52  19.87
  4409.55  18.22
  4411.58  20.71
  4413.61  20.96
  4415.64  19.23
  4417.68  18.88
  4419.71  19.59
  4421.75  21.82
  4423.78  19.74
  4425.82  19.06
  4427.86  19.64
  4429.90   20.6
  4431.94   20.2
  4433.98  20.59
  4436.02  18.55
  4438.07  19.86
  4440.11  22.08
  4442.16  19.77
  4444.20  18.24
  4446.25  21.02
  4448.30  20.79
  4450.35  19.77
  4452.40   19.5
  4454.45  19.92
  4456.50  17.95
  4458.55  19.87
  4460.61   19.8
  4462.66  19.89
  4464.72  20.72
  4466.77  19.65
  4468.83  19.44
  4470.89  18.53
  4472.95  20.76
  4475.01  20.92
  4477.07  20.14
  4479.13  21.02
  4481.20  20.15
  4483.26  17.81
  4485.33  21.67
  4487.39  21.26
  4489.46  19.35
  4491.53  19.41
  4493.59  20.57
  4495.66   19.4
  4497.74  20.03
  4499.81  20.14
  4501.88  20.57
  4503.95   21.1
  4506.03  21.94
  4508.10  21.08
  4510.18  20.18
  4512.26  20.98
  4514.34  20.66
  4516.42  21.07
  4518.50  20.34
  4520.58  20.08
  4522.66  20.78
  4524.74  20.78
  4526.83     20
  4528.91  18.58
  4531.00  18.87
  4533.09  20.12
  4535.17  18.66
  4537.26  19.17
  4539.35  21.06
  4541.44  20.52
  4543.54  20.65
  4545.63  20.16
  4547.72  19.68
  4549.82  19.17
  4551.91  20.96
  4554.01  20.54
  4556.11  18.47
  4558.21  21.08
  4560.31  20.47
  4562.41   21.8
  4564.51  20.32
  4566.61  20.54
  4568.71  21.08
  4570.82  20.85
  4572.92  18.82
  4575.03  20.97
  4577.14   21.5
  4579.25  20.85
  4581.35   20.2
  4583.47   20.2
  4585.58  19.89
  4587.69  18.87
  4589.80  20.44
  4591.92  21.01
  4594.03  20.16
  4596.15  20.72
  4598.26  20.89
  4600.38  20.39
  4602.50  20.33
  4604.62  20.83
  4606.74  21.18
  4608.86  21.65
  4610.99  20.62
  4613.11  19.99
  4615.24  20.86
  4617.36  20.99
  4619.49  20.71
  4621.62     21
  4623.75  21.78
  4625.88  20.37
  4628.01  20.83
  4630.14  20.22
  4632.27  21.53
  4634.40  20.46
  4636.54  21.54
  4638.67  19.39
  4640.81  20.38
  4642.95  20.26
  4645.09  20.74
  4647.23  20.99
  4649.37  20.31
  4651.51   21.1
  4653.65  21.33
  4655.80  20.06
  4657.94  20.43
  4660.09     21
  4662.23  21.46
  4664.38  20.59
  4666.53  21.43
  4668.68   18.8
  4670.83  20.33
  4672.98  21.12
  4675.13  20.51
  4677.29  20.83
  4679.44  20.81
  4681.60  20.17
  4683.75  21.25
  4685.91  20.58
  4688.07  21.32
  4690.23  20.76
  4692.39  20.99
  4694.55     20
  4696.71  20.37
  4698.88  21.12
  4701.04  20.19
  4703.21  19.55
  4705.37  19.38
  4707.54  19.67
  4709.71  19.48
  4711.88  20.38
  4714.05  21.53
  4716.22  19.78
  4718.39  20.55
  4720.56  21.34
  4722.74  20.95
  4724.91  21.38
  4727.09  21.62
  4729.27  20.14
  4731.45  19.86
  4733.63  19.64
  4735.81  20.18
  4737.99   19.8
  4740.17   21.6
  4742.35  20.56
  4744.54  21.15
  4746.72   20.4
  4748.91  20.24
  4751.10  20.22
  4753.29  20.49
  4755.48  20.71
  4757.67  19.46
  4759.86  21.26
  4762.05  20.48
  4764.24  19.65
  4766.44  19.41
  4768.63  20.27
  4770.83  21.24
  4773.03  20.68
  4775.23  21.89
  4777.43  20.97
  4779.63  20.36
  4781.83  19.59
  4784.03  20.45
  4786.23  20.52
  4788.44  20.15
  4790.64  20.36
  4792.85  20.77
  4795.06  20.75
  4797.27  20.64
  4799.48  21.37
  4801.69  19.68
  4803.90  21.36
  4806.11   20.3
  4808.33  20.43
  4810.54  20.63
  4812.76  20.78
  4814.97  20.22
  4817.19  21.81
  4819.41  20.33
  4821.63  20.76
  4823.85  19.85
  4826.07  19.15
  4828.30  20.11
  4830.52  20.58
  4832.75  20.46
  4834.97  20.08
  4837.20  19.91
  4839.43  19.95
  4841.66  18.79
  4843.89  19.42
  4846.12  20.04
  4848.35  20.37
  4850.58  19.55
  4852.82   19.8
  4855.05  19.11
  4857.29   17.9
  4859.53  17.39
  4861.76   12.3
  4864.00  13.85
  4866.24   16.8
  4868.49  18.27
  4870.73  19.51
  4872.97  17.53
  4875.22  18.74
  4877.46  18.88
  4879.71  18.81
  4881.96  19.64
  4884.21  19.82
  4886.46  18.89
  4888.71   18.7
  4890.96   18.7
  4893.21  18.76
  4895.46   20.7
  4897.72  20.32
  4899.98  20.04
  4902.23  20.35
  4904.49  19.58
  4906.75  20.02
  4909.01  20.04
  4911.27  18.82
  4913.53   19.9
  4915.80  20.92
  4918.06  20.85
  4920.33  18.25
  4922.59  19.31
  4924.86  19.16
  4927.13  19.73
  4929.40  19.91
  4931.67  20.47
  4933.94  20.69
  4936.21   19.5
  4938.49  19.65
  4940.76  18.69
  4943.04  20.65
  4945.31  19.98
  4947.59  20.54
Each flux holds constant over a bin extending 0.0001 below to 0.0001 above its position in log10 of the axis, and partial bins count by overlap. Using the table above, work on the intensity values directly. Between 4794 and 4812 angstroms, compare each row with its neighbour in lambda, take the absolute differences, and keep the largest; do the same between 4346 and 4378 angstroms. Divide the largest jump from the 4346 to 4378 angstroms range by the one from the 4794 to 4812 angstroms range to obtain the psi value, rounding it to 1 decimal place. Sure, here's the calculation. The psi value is 3.0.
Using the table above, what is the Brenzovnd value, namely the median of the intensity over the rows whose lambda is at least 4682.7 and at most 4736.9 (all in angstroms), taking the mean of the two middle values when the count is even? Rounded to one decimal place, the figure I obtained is 20.4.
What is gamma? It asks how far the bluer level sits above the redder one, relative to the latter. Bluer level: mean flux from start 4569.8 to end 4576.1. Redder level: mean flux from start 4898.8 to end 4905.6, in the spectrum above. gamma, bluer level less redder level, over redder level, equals 0.011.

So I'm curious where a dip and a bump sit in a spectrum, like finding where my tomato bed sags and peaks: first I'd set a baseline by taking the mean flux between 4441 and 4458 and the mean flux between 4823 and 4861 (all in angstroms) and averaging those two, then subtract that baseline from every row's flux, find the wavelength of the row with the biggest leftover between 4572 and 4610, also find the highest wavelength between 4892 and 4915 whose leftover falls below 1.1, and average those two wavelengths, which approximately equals 4761.2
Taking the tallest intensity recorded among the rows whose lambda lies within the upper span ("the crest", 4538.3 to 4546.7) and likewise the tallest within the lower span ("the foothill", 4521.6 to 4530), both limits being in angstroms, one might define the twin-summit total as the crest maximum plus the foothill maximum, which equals 41.8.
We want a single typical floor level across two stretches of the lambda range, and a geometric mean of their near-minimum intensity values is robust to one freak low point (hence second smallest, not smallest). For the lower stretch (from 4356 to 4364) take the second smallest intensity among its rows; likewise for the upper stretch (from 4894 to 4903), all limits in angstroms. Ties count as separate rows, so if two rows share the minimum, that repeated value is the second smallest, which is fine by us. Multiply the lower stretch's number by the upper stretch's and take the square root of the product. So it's 19.8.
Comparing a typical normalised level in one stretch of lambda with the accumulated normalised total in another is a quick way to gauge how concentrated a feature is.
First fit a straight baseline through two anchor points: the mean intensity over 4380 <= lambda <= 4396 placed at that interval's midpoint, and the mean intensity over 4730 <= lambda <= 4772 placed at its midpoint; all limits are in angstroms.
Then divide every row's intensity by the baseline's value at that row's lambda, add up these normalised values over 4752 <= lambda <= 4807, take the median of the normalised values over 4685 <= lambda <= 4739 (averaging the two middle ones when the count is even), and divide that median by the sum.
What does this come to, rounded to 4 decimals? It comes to 0.0405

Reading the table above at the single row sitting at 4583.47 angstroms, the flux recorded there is 20.2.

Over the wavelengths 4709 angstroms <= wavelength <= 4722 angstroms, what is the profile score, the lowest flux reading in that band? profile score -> 19.48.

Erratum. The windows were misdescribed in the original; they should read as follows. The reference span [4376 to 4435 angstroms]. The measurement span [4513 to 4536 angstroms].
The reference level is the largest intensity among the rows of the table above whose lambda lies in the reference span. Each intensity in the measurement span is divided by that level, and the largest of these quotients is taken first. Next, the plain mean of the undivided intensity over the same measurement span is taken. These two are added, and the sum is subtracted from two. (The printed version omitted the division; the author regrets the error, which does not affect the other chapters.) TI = -19.0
